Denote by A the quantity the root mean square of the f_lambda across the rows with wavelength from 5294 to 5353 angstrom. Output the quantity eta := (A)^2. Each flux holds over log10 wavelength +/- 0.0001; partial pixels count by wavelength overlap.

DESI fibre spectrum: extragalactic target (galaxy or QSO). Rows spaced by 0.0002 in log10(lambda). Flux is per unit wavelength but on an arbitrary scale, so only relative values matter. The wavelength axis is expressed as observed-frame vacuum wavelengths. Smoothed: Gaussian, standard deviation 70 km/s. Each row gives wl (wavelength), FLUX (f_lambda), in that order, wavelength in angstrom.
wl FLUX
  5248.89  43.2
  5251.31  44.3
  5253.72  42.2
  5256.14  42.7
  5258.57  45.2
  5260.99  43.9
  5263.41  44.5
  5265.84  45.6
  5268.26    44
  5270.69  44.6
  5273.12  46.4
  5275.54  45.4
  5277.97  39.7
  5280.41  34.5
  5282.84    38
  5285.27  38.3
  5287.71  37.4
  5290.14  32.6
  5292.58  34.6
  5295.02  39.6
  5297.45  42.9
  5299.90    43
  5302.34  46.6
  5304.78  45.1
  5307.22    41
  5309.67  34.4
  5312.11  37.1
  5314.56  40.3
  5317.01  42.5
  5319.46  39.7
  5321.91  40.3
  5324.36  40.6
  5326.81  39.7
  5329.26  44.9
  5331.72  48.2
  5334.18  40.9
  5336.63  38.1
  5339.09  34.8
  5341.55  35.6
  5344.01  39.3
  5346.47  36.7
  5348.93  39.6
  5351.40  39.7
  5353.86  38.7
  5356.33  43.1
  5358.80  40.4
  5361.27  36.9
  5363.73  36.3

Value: 1647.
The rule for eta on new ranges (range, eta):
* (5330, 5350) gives 1548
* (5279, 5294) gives 1293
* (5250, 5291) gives 1757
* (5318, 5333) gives 1794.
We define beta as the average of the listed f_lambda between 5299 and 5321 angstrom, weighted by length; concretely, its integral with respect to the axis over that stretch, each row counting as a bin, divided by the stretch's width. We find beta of 41.0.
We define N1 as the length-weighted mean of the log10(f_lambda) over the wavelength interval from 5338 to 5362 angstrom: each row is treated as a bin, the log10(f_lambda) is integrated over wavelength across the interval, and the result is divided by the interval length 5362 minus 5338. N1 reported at 1.58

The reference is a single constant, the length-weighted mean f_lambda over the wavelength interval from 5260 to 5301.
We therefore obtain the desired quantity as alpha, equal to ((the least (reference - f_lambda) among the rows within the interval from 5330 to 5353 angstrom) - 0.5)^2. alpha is 62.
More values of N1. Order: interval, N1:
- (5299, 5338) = 1.62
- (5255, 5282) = 1.63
